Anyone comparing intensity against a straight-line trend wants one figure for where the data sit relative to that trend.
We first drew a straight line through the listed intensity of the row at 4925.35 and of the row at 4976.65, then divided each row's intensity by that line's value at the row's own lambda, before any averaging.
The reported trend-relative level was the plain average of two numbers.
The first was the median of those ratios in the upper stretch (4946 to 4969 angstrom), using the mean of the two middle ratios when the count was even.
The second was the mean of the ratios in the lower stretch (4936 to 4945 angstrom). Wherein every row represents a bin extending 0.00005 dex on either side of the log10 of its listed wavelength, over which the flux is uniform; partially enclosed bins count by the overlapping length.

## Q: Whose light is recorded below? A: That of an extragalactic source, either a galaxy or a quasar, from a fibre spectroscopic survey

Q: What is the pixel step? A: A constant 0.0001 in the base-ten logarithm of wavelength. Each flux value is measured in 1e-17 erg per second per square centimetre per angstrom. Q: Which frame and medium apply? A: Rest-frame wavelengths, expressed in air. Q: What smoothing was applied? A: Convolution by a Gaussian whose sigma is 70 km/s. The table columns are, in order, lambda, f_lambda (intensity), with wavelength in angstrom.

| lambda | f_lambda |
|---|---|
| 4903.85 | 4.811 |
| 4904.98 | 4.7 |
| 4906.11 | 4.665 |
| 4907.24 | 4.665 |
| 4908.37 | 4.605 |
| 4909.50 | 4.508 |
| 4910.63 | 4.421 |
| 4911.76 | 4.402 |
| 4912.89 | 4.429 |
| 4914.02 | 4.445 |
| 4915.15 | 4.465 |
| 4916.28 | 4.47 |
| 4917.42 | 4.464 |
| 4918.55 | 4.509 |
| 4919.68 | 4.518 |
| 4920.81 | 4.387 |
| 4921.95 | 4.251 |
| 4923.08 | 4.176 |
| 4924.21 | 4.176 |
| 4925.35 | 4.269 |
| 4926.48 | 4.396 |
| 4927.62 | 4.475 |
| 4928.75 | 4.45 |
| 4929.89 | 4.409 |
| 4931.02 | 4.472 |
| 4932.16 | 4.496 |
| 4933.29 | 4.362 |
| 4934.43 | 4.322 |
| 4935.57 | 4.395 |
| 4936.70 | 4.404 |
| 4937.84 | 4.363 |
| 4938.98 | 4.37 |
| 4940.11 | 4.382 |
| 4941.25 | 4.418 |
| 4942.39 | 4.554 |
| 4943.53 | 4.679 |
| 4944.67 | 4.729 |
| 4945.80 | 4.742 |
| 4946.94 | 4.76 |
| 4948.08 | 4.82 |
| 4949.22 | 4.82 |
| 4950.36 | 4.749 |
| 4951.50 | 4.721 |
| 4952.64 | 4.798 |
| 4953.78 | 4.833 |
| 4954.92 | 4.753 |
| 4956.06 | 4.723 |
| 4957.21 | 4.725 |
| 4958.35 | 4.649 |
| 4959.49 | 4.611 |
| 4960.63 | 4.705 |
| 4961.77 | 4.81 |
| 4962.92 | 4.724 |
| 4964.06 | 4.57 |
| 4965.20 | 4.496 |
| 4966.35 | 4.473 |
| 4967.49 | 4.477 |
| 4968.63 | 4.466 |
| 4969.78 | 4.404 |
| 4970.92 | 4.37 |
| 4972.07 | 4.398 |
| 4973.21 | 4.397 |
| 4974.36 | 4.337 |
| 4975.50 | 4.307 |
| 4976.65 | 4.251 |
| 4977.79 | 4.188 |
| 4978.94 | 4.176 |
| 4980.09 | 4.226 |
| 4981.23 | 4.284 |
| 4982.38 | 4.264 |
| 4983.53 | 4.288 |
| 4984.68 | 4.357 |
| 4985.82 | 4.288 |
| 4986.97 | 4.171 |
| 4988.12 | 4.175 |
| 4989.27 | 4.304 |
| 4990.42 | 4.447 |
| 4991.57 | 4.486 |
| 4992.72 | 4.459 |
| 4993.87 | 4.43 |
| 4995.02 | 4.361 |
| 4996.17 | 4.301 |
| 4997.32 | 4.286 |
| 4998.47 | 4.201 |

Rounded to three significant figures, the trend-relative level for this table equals 1.08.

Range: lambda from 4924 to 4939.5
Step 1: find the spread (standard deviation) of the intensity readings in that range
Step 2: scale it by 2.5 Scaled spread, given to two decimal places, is 0.21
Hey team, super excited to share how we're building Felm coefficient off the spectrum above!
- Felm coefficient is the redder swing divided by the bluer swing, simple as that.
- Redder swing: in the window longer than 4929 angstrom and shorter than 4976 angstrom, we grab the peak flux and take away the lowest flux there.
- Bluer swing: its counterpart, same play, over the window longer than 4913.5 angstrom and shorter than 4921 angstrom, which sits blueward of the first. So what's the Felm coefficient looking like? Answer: 4.0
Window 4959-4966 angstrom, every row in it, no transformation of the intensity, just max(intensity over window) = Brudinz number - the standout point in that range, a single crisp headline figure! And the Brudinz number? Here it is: 4.81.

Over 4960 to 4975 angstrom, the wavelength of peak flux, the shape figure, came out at 4961.77 angstrom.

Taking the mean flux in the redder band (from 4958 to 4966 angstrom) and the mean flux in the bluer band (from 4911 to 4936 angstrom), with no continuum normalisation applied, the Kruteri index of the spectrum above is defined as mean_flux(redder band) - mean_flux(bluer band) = 0.25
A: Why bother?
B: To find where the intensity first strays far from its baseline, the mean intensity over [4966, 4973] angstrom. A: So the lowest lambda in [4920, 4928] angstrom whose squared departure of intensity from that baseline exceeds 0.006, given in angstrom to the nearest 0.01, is 4921.95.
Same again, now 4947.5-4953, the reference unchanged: 4948.08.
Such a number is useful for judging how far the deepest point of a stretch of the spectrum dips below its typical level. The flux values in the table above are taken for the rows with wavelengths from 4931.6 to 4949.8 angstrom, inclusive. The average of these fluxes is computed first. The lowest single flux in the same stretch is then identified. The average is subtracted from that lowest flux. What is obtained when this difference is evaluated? -0.22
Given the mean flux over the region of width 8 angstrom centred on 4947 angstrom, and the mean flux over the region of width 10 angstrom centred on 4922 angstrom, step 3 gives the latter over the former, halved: 0.457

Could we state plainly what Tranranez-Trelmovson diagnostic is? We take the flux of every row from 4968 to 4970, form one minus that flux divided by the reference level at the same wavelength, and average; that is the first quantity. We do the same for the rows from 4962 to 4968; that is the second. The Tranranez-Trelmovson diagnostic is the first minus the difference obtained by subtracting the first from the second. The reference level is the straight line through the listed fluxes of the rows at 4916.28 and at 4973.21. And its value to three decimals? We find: 0.017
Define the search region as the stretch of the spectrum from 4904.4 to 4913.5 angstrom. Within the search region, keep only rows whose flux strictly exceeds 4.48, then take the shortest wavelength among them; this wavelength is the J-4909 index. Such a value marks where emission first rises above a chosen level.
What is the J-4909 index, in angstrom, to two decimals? 4904.98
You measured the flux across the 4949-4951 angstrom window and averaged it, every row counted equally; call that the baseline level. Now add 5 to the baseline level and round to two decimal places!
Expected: 9.78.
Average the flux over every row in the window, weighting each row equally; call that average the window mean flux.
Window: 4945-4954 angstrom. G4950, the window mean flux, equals 4.78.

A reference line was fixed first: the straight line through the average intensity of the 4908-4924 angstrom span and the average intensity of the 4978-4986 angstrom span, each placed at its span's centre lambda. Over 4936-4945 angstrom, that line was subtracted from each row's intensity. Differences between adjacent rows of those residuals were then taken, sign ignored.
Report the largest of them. 0.139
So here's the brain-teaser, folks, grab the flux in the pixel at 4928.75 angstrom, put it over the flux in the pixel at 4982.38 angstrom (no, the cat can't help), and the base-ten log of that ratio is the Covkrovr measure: 0.02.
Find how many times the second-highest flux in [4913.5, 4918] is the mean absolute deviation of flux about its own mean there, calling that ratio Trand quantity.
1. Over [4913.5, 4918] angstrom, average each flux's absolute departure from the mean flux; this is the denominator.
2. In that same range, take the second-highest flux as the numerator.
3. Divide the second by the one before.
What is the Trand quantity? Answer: 558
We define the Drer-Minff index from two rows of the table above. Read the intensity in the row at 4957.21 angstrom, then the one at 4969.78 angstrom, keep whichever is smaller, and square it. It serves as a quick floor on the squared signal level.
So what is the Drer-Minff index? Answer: 19.4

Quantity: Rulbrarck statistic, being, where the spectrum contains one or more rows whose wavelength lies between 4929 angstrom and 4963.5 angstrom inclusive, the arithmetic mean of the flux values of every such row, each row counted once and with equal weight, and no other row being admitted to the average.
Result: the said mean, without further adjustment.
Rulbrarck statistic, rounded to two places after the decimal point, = 4.61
